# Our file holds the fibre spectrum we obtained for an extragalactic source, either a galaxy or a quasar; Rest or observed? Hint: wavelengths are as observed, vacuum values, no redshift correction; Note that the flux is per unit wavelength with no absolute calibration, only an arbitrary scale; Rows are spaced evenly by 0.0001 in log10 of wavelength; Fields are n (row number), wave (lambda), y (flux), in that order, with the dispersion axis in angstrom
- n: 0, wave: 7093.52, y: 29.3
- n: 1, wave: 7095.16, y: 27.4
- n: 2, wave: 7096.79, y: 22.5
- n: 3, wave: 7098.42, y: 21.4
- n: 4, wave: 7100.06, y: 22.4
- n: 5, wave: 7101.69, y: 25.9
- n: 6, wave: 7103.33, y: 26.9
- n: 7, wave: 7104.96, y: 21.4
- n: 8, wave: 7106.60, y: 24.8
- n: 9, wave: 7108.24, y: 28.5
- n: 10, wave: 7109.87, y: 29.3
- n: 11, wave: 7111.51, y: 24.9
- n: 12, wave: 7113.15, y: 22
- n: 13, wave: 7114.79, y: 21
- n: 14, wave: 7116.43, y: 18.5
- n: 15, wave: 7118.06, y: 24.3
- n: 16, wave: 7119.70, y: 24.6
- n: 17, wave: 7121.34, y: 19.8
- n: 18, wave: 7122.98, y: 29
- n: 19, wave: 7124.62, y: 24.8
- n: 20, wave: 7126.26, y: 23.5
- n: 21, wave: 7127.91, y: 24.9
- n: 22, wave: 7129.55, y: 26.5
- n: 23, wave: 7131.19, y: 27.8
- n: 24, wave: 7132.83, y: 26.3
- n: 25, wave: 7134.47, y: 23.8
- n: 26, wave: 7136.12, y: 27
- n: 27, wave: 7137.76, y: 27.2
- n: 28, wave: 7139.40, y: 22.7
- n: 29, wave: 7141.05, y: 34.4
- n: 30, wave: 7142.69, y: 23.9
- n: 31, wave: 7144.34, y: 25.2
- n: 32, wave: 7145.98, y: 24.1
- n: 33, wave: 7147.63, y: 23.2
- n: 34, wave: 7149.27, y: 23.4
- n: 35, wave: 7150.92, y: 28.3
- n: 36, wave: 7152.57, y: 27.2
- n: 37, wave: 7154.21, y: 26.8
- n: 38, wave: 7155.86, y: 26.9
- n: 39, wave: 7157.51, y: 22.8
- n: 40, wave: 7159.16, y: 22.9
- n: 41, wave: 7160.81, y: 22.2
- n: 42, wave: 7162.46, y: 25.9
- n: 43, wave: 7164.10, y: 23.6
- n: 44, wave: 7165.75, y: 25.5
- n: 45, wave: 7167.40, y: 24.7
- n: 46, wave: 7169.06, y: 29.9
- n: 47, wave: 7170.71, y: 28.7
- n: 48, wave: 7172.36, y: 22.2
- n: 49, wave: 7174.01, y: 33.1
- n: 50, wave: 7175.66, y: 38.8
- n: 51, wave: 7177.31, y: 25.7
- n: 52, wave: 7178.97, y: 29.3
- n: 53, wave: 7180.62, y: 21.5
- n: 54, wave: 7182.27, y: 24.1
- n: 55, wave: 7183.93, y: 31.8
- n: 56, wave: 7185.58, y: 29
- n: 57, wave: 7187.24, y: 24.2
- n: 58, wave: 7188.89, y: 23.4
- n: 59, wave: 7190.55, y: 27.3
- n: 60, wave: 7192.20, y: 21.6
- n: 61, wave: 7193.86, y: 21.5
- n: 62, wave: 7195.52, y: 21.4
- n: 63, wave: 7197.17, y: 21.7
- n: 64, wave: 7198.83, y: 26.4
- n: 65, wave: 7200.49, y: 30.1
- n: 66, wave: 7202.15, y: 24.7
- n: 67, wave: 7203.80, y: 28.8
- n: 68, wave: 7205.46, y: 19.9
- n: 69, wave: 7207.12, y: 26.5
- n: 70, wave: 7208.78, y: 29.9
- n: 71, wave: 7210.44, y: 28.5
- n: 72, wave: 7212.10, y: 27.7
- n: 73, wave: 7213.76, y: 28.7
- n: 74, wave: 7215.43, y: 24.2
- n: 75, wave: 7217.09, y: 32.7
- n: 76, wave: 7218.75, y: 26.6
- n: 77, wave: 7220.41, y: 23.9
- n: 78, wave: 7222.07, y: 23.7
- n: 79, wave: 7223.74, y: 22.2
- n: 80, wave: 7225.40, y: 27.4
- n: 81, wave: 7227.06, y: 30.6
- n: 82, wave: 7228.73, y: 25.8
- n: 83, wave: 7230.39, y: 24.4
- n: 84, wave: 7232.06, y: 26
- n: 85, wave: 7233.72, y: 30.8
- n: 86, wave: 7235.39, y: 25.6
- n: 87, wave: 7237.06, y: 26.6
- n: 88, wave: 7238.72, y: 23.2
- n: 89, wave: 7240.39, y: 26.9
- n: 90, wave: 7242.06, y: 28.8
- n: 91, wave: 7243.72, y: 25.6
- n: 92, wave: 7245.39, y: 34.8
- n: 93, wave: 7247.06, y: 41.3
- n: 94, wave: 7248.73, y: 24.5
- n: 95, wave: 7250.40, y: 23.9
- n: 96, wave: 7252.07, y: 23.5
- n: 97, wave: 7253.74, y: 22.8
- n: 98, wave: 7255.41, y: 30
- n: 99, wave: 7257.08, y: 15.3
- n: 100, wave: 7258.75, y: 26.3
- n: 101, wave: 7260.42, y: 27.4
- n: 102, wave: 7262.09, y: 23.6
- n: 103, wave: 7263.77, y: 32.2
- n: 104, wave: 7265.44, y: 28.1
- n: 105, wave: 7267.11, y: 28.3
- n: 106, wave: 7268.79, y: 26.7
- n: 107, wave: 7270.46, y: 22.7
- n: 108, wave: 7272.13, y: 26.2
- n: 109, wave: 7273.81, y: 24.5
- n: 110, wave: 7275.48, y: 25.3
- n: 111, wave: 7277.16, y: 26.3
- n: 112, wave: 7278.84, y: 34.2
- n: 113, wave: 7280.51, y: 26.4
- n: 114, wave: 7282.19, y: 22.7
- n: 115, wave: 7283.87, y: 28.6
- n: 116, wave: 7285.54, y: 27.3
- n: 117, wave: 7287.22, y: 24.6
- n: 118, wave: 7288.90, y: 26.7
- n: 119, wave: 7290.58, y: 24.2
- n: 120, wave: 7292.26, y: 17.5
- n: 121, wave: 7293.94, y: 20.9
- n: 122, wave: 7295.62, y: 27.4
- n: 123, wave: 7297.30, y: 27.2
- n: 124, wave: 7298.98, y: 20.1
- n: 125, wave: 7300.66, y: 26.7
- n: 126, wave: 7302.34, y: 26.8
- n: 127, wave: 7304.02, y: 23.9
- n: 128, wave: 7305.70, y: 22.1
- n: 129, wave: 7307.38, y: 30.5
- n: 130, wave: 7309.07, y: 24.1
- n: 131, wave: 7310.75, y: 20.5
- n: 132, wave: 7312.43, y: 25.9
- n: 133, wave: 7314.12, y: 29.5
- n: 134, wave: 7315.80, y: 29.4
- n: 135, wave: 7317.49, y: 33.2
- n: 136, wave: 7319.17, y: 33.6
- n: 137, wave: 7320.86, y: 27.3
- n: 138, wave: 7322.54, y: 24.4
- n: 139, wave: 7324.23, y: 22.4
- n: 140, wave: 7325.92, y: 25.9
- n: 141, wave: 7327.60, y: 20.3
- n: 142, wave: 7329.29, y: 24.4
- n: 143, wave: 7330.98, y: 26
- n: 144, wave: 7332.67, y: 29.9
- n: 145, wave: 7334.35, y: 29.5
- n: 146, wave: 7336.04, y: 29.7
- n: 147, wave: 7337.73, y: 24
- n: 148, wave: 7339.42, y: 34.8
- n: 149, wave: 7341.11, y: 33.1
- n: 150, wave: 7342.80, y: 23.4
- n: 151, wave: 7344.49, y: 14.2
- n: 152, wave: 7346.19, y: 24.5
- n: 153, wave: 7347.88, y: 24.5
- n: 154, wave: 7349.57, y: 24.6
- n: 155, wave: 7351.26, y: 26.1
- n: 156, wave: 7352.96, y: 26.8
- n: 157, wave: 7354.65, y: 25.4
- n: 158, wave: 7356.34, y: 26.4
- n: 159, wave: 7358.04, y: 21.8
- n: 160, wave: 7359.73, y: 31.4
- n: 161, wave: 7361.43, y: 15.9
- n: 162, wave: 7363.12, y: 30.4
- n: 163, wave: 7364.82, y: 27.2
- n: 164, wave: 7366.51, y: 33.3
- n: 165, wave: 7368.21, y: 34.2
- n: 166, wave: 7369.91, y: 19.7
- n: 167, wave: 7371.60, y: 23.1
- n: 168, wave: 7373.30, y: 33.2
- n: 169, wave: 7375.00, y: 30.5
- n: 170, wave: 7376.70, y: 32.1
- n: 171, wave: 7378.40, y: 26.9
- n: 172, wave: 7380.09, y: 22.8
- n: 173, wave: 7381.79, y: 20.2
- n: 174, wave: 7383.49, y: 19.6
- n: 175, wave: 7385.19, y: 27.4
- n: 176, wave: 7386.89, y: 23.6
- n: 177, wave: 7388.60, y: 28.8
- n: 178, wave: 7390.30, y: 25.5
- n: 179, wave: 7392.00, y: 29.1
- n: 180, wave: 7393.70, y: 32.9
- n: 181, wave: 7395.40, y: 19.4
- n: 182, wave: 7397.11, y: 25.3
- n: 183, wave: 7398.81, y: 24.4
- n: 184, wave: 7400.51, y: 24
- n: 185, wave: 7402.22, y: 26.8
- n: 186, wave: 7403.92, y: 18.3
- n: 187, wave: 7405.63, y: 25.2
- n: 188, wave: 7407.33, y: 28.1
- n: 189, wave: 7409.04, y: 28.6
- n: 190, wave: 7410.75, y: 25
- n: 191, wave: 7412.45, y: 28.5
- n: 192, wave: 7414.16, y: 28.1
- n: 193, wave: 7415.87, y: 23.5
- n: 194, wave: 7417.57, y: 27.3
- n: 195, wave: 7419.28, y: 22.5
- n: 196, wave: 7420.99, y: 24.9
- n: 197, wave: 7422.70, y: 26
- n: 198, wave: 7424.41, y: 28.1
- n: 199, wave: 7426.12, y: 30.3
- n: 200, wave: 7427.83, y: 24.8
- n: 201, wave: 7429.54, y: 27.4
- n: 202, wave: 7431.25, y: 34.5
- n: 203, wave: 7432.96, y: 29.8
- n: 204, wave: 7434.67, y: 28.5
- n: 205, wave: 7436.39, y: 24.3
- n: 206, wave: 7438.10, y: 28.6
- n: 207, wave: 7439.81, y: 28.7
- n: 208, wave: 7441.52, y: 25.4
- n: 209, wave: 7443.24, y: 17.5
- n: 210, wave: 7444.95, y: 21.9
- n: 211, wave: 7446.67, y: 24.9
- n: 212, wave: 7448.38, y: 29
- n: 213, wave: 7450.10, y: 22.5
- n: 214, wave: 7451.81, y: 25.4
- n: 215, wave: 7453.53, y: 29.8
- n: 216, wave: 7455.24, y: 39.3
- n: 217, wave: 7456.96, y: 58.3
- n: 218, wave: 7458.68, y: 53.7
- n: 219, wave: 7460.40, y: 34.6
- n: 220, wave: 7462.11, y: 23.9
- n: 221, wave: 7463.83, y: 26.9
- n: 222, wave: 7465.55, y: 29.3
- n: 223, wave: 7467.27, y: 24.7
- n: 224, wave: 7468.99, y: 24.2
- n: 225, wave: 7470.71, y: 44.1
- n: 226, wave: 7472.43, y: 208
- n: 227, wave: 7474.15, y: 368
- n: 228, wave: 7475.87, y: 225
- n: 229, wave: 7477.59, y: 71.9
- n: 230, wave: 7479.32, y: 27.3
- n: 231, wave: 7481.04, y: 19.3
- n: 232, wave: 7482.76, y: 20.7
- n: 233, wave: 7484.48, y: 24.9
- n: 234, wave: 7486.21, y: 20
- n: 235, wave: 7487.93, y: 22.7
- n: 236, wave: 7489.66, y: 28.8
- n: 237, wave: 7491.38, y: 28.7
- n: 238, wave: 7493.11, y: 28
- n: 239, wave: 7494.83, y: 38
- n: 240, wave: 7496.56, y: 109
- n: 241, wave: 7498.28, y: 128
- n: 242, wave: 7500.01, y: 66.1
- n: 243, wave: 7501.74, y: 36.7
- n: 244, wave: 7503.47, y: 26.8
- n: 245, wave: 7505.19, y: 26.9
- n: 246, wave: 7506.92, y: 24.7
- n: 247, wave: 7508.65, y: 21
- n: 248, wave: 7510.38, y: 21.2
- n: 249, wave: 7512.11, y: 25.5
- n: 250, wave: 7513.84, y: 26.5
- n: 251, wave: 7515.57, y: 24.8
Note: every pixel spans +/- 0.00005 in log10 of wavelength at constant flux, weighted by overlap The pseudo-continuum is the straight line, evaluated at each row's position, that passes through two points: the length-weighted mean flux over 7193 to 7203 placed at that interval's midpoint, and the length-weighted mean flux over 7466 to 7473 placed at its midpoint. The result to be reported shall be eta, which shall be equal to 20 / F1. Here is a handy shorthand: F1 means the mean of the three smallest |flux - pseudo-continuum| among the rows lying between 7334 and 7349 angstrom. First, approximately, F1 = 14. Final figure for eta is 1.4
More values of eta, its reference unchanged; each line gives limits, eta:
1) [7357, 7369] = 1.1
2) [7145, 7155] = 2.8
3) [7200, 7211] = 18.5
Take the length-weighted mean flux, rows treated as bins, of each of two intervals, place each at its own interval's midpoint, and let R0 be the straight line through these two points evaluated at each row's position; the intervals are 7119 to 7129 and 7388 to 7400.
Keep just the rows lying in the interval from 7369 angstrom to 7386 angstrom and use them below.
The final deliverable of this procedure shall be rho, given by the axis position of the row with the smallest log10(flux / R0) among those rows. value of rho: 7383.49 angstrom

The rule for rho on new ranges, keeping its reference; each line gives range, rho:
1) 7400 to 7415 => 7403.92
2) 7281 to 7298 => 7292.26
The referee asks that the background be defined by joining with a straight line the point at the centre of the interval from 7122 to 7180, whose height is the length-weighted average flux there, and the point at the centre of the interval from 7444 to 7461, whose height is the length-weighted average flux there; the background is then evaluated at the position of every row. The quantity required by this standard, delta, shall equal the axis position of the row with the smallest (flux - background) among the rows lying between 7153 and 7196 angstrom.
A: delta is 7195.52 angstrom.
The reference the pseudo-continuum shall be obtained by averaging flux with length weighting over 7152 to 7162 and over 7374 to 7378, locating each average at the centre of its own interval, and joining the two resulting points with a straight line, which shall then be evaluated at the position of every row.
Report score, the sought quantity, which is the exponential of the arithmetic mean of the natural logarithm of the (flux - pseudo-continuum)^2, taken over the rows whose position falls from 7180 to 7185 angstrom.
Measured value 10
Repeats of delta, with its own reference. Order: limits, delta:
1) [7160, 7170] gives 7160.81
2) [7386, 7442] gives 7403.92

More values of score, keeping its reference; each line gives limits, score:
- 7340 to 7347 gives 43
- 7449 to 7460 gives 93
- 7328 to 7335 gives 1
